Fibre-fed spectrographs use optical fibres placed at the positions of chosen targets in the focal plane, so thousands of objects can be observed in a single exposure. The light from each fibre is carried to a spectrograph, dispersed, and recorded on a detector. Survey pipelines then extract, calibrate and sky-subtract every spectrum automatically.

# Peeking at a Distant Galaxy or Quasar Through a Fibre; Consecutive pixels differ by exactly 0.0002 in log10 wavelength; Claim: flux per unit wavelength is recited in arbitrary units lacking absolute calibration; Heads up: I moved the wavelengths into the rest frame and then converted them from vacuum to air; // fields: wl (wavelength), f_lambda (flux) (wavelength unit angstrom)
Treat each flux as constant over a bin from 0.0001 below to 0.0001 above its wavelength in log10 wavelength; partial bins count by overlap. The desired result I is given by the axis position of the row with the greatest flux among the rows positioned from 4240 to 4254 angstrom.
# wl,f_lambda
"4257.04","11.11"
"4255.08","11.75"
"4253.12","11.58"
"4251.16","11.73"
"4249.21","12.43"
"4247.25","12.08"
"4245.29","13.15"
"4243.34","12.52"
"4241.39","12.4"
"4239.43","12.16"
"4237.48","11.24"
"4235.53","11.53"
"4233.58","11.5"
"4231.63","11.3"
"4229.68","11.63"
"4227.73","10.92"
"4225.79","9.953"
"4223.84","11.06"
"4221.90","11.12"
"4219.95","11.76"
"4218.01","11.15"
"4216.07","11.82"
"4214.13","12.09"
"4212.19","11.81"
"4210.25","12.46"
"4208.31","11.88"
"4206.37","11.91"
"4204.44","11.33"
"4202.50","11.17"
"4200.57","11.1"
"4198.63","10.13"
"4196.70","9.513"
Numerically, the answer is 4245.29 angstrom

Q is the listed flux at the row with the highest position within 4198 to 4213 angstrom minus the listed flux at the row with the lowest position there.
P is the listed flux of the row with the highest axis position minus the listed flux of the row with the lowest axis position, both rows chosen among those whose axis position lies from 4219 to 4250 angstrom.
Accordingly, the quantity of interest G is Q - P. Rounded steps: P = 0.7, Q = 1.7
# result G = 1.01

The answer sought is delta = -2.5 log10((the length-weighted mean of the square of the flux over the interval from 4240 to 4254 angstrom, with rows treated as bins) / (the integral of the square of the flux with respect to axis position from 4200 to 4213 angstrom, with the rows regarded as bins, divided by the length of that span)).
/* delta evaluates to -0.11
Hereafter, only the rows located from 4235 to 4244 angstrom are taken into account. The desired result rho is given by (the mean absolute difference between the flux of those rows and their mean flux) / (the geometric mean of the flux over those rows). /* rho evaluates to 0.039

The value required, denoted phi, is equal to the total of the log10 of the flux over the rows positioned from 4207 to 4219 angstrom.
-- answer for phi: 6.44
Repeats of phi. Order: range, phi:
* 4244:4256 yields 6.50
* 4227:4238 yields 6.33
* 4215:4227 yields 6.28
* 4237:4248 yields 6.53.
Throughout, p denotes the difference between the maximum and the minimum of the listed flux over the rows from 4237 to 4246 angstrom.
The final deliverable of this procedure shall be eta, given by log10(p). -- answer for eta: 0.28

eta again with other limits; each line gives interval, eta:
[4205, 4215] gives -0.19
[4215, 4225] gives -0.12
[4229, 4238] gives -0.41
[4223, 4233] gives 0.22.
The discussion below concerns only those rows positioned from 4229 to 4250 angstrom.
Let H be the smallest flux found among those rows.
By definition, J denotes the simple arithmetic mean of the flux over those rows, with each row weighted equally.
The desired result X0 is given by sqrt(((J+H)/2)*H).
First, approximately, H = 11.24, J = 12.0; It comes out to 11.4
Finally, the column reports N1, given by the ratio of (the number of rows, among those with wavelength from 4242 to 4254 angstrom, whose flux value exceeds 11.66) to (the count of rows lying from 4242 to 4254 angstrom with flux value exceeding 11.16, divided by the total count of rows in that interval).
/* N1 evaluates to 5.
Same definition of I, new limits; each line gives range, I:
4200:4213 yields 4210.25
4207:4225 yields 4210.25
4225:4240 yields 4239.43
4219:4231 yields 4219.95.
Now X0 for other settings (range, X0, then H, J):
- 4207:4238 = 10.3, 9.953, 11.5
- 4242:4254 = 11.7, 11.58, 12.2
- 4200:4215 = 11.3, 11.1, 11.7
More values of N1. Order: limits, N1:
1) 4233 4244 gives 3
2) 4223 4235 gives 0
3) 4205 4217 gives 6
